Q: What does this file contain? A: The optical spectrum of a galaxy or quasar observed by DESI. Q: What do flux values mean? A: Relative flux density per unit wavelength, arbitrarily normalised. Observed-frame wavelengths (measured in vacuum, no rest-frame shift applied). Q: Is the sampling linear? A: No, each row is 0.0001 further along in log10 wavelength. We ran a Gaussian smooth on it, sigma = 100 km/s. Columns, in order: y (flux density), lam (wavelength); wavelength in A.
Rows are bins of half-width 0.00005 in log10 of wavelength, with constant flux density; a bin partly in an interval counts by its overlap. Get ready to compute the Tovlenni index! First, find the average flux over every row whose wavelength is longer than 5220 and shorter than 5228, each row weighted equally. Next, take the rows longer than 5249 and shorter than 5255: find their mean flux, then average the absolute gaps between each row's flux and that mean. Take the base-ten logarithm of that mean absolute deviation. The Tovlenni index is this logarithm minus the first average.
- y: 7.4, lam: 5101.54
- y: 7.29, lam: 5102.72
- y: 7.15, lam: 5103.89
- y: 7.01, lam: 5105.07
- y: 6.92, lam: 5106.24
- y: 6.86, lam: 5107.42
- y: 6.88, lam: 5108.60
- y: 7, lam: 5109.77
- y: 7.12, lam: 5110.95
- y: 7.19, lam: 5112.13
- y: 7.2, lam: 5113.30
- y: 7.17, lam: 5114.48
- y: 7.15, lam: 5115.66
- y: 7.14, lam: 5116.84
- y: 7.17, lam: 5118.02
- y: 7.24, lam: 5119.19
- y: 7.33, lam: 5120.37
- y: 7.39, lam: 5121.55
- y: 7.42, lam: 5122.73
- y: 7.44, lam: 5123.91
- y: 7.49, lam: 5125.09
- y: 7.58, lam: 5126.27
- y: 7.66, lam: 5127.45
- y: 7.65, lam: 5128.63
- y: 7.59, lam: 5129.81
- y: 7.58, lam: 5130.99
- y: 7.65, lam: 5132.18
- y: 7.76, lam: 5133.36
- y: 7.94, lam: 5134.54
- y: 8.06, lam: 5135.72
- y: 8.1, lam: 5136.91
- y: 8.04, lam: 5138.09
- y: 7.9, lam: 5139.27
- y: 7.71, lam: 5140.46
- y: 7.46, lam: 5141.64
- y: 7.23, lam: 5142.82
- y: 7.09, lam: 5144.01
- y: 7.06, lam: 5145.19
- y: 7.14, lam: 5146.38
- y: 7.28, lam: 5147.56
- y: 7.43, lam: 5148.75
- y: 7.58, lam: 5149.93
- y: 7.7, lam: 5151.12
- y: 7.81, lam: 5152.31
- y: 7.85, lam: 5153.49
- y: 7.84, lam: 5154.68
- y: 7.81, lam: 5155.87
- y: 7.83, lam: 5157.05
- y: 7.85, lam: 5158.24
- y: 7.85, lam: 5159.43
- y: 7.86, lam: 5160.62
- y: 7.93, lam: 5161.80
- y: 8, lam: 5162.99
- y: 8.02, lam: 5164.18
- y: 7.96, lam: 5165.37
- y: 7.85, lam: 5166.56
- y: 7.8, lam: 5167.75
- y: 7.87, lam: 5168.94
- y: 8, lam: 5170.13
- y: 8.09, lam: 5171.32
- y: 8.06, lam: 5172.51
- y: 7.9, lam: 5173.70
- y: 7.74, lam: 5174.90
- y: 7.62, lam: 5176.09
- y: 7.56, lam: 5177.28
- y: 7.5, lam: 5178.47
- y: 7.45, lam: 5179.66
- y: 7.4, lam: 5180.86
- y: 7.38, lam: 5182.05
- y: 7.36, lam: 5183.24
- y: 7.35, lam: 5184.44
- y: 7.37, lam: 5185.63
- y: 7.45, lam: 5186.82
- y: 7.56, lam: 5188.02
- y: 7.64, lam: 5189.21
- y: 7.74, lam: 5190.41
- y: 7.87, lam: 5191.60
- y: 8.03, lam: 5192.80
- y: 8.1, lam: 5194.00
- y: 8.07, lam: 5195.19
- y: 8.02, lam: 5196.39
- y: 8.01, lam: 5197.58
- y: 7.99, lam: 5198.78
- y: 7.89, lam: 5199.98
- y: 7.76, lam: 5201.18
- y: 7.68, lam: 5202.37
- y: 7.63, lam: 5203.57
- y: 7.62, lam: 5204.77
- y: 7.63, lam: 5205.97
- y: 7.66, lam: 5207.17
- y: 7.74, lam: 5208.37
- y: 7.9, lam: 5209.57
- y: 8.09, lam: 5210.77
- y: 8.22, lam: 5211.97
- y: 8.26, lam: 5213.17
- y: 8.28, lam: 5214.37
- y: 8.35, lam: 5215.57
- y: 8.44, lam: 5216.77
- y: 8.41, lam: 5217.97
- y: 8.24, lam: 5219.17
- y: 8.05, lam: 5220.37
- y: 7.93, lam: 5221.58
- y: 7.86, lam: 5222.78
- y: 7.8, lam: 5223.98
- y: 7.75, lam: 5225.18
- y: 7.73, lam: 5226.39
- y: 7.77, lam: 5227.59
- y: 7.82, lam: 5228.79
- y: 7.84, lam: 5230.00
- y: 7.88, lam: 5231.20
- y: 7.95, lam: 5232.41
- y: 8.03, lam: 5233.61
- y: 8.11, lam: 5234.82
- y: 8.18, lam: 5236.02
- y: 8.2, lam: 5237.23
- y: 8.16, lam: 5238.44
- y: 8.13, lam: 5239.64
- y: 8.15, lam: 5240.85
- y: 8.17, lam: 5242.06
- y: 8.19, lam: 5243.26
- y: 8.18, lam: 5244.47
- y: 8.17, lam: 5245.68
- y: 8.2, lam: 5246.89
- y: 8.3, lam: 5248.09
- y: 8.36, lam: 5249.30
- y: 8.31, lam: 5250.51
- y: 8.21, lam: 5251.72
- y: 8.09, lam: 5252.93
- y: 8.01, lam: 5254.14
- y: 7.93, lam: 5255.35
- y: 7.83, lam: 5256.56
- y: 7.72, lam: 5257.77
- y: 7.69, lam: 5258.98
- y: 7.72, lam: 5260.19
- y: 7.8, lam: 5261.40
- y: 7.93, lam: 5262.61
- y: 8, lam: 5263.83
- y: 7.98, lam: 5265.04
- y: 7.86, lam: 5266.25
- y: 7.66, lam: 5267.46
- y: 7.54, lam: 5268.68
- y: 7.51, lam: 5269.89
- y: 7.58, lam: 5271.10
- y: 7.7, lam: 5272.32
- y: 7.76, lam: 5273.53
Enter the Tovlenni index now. -8.77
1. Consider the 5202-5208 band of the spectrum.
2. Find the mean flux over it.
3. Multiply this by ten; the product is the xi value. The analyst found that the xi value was 76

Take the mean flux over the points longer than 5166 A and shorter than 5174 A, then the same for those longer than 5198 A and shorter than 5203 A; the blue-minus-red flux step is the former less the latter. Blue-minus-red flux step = 0.11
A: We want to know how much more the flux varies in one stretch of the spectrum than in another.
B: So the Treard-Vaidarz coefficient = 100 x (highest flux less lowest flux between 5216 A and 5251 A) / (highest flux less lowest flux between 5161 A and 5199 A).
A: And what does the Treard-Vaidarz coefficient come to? 95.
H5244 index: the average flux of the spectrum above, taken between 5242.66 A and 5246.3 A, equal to 8.2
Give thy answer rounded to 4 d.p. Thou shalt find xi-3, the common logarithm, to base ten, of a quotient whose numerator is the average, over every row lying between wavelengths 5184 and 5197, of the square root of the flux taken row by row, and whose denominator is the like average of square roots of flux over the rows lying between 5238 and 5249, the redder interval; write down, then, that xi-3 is -0.0120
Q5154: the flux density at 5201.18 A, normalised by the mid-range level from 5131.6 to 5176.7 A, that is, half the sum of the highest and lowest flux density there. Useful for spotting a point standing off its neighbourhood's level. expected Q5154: 1.02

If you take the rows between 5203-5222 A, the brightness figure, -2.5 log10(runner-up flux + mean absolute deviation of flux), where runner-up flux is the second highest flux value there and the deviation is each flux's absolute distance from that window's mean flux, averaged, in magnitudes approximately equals -2.35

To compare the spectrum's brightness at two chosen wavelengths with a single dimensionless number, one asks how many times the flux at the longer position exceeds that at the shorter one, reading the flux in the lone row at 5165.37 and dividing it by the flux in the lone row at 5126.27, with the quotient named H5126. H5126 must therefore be 1.05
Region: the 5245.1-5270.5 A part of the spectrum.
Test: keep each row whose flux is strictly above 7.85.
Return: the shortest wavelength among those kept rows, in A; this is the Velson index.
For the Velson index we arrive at 5245.68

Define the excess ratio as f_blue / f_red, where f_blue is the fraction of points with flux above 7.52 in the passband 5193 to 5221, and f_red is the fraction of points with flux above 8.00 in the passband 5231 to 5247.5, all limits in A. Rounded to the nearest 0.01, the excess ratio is 1.17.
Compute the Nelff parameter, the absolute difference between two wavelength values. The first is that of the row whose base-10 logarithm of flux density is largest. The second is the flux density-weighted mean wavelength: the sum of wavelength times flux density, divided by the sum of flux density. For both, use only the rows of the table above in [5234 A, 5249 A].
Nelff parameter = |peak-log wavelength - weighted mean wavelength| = 6.6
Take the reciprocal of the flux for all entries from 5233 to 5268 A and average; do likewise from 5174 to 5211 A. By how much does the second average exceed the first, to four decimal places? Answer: 0.0055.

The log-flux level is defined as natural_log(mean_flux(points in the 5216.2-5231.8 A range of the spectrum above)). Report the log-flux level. 2.07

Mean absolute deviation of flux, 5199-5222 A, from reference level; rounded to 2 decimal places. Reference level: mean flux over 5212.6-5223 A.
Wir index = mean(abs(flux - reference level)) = 0.30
